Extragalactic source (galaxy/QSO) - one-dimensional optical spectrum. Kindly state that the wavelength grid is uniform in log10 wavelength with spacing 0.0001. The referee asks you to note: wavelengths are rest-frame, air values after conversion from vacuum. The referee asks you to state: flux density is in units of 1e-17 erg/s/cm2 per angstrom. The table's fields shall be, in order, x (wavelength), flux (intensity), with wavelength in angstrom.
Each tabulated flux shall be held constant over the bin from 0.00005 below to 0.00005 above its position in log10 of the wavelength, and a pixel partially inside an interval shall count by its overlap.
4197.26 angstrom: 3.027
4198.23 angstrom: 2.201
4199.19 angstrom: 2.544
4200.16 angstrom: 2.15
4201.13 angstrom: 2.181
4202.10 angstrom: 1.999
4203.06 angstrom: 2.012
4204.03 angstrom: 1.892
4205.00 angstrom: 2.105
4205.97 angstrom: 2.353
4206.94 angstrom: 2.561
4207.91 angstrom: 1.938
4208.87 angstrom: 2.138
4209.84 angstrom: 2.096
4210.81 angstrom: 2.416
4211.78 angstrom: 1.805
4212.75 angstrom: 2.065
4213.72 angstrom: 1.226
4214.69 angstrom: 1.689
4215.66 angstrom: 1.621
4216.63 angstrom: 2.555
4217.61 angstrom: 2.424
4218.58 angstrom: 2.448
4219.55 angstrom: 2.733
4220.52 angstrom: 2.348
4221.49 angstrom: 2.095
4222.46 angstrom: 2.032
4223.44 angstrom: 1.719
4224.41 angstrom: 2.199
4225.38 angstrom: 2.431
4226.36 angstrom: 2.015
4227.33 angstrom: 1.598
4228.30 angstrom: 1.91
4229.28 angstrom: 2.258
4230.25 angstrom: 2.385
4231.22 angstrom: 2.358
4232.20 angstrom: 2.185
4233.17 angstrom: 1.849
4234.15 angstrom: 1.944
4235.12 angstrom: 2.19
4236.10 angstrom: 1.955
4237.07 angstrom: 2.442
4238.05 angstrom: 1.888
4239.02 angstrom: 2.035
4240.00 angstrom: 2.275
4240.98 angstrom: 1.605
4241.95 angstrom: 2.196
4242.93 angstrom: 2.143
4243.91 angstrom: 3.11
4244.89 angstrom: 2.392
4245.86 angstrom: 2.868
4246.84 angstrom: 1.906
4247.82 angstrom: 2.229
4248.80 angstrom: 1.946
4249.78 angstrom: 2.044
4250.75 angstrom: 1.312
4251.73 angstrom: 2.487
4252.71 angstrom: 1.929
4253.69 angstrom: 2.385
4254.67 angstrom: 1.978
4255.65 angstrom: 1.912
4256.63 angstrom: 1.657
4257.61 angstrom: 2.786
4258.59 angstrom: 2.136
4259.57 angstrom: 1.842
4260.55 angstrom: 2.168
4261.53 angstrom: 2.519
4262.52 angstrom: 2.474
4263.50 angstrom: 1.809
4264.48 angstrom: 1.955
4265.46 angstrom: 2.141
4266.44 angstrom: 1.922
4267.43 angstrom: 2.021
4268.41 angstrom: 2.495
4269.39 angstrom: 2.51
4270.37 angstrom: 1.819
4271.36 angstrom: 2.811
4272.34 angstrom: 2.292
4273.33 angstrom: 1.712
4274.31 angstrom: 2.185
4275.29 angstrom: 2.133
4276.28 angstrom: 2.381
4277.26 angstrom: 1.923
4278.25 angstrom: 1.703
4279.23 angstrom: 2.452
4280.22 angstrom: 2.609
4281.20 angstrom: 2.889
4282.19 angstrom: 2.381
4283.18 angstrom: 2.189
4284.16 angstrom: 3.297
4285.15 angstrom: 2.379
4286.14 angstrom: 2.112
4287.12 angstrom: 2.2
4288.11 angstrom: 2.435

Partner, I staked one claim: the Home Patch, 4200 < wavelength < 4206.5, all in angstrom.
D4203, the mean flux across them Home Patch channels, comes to 2.10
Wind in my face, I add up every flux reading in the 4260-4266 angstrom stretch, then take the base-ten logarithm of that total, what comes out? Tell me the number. 1.116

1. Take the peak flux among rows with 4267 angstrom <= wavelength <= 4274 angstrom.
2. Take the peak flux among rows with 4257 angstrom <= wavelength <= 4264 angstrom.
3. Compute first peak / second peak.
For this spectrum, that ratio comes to 1.01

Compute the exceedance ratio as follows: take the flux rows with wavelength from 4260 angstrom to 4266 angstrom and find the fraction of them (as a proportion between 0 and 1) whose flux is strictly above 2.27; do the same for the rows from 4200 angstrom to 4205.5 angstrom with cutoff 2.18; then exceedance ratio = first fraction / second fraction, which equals 2.0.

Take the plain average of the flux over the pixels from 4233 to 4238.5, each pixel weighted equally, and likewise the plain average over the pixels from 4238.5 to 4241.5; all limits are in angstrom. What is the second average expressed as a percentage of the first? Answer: 96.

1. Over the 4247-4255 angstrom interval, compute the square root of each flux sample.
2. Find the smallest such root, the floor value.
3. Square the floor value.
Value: 1.3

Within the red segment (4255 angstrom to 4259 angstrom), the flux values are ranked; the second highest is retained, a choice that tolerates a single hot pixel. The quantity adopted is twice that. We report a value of 4.27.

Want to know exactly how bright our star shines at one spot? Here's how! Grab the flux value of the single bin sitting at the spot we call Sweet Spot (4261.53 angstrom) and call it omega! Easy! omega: 2.519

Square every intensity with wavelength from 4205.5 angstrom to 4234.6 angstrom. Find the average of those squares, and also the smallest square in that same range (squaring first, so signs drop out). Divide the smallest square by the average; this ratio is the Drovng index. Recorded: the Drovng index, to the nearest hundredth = 0.33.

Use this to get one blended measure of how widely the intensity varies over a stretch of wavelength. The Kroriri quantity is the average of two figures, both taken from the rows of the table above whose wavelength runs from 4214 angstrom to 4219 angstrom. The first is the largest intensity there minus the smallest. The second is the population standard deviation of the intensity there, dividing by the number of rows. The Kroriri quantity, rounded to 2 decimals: 0.67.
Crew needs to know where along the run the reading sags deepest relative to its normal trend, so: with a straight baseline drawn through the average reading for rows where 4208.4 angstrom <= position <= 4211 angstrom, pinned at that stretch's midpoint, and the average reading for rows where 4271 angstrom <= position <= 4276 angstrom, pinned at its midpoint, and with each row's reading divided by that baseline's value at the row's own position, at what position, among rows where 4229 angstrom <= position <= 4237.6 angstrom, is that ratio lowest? 4233.17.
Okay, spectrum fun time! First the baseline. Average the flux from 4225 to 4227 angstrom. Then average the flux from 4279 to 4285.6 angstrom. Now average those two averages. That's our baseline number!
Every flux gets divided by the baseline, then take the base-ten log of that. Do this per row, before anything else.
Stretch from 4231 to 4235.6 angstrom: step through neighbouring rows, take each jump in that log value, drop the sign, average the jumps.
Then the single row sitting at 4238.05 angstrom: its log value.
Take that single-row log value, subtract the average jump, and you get -0.15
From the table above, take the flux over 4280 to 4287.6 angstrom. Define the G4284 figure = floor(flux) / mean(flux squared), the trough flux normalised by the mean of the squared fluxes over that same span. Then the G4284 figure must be 0.33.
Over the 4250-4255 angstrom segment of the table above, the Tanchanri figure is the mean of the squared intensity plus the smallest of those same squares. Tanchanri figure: 6.0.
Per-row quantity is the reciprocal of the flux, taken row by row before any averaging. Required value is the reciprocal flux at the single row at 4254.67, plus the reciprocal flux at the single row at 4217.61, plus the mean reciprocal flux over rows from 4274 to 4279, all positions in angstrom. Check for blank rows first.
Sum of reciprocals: 1.41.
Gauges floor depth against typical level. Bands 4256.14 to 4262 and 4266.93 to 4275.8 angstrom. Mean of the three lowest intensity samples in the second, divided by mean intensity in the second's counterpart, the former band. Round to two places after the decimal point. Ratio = 0.85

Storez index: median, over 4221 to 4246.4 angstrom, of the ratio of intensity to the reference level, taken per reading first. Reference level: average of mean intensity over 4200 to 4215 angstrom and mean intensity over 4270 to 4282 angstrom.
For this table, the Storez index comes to 1.01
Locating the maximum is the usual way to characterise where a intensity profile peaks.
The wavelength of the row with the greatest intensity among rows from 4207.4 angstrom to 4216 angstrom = 4210.81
